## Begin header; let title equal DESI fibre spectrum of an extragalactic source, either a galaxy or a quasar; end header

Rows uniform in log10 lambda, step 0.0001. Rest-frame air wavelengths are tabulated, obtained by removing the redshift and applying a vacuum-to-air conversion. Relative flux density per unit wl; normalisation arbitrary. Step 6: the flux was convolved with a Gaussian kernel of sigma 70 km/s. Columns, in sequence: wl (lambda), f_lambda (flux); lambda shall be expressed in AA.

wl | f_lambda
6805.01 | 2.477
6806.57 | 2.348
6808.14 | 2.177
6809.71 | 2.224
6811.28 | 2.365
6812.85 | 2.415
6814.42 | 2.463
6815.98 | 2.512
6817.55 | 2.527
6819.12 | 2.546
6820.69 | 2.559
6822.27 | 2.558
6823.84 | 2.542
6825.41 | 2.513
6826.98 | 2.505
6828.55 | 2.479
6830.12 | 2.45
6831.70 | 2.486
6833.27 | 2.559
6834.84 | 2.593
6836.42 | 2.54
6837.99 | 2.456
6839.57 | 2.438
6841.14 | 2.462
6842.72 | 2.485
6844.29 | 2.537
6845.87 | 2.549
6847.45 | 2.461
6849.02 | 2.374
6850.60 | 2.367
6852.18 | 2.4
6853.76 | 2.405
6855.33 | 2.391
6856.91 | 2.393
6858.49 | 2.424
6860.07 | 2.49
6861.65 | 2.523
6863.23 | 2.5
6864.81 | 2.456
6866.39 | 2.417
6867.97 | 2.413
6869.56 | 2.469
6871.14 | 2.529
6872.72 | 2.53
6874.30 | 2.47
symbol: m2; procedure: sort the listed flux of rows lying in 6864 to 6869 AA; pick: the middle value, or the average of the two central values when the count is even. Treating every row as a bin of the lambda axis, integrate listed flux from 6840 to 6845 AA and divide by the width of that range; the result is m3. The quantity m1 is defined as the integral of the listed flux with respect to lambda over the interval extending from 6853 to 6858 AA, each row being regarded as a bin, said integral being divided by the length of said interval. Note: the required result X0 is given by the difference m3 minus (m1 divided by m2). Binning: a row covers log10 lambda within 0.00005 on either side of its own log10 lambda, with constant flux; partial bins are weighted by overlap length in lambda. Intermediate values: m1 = 2.40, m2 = 2.42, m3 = 2.49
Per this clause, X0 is 1.50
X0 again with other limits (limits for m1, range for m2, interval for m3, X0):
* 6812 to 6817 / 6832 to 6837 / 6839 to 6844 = 1.51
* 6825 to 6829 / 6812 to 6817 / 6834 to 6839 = 1.51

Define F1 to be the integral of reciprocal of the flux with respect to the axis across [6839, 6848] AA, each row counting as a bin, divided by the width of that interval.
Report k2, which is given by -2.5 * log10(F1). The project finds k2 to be 0.99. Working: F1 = 0.402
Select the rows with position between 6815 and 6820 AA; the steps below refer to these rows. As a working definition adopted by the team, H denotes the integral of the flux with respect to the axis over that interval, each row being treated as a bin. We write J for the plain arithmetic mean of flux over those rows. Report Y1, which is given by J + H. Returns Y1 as 15.2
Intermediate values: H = 13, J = 2.53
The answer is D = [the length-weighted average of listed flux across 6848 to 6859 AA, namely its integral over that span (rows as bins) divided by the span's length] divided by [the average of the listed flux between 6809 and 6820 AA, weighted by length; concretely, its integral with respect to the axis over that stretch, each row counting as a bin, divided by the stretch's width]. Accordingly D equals 0.98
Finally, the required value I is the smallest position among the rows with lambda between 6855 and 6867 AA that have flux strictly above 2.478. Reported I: 6860.07 AA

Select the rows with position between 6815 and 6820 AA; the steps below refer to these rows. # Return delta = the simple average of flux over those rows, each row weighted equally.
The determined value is 2.53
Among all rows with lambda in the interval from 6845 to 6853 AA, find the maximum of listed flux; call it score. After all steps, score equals 2.549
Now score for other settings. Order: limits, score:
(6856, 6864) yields 2.523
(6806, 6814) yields 2.415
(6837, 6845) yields 2.537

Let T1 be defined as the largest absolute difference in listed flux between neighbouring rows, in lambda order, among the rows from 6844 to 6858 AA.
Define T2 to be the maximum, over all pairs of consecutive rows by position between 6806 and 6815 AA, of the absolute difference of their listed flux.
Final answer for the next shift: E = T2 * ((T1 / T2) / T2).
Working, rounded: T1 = 0.088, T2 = 0.17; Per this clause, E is 0.5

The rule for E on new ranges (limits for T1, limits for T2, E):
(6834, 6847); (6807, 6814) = 0.6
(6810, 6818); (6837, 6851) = 0.6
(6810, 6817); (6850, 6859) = 1.5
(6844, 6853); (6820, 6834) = 1.2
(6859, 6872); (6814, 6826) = 1.2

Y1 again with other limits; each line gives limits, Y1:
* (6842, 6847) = 15.1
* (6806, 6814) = 20.8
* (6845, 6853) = 21.9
